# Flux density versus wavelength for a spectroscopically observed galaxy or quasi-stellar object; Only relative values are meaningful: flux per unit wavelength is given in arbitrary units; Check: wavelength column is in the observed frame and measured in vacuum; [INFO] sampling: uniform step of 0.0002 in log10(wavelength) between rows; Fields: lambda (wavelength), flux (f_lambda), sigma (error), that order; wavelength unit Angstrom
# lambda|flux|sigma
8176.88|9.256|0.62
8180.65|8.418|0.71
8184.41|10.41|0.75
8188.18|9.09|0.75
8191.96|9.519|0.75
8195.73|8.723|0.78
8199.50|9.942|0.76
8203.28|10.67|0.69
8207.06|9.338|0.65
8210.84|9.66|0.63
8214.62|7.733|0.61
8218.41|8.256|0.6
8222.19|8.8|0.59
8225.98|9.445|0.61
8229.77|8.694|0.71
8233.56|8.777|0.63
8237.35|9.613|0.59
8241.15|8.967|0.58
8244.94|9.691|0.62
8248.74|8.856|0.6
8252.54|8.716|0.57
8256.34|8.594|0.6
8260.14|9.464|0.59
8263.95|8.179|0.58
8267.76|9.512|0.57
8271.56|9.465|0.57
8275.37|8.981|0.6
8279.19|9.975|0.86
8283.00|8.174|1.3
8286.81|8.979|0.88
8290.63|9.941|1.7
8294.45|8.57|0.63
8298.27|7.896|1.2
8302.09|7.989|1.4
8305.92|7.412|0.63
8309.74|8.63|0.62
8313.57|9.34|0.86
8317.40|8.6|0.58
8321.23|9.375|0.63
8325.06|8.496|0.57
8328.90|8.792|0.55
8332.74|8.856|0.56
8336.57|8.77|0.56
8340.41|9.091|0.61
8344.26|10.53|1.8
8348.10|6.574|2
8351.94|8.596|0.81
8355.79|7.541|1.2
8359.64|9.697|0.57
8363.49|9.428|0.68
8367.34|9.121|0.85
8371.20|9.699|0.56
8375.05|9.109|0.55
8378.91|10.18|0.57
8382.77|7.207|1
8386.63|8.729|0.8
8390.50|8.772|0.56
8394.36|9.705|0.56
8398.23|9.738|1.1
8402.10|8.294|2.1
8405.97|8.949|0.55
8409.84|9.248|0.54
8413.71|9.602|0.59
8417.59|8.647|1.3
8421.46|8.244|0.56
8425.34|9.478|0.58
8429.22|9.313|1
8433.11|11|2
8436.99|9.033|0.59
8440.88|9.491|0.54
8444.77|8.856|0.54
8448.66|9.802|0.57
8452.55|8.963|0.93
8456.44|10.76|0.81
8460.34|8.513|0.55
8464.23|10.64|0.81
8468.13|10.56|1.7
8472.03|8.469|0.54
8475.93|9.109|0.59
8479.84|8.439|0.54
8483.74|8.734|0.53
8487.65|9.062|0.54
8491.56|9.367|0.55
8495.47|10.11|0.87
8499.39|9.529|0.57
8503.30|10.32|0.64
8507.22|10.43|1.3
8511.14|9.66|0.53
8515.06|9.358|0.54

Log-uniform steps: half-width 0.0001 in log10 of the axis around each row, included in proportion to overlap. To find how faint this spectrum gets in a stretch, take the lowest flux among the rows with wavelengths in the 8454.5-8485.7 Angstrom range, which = 8.439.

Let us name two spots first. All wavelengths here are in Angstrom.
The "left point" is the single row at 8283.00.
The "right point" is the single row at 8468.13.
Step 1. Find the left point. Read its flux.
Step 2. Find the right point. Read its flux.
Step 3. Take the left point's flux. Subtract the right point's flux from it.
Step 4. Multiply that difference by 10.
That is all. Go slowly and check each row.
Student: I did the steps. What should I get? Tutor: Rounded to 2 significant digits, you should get -24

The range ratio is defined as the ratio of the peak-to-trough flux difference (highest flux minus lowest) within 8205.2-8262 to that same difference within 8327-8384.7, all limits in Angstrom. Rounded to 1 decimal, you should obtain 0.5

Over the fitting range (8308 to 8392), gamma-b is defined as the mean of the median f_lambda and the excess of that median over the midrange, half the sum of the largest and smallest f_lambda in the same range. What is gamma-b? 4.55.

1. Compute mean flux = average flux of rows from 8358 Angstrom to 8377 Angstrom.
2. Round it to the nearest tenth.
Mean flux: 9.4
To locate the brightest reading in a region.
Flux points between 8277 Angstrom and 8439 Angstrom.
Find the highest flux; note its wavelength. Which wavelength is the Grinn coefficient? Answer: 8433.11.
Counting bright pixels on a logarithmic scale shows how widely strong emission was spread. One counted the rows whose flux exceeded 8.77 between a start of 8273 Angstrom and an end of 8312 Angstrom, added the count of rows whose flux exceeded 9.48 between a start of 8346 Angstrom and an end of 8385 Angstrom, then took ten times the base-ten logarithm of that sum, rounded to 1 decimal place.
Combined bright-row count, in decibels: 8.5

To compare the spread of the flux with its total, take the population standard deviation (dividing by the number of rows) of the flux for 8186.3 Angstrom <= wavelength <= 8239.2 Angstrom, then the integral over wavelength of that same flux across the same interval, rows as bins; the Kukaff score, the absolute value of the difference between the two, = 484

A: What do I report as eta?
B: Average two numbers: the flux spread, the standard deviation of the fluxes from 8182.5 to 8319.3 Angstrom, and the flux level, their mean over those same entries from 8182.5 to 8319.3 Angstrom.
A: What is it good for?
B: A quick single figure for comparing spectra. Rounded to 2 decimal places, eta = 4.88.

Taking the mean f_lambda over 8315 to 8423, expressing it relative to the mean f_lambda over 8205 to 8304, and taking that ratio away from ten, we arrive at 9.00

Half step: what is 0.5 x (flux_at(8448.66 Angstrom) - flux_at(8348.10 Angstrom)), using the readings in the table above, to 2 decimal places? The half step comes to 1.61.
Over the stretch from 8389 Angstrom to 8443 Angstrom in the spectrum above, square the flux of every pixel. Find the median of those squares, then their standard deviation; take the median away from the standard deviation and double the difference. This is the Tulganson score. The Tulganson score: -146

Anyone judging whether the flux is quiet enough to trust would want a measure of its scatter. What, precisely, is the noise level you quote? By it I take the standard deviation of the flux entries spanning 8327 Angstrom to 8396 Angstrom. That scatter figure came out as 1.0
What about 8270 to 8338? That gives 0.7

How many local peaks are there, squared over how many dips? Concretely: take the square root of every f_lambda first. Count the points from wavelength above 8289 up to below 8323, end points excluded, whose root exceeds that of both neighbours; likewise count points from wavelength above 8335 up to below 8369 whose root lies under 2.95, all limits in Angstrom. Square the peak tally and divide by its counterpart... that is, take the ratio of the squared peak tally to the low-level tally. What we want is 1.3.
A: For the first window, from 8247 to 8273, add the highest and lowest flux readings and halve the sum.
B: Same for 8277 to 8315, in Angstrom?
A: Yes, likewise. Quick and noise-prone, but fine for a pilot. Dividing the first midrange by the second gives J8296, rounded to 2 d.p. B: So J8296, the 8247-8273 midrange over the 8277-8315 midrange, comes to 1.02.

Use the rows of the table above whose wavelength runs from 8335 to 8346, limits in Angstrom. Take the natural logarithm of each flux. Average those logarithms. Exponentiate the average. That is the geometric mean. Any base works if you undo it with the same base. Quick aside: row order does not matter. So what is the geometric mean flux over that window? 9.4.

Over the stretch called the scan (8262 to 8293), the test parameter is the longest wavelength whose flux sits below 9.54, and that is 8286.81 Angstrom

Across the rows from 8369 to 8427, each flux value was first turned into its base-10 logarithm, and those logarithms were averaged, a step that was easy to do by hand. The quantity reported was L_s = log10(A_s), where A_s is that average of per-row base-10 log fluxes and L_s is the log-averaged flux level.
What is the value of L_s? -0.020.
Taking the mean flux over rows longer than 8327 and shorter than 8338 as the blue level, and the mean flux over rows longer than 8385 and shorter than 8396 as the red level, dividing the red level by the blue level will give 1.03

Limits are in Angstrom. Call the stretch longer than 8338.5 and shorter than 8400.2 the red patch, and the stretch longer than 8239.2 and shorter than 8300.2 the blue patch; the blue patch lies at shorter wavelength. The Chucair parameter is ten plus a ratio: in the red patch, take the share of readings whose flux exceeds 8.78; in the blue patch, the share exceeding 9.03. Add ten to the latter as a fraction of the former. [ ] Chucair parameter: 10.6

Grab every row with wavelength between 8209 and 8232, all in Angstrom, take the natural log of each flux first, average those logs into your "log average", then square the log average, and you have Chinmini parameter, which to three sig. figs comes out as 4.70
